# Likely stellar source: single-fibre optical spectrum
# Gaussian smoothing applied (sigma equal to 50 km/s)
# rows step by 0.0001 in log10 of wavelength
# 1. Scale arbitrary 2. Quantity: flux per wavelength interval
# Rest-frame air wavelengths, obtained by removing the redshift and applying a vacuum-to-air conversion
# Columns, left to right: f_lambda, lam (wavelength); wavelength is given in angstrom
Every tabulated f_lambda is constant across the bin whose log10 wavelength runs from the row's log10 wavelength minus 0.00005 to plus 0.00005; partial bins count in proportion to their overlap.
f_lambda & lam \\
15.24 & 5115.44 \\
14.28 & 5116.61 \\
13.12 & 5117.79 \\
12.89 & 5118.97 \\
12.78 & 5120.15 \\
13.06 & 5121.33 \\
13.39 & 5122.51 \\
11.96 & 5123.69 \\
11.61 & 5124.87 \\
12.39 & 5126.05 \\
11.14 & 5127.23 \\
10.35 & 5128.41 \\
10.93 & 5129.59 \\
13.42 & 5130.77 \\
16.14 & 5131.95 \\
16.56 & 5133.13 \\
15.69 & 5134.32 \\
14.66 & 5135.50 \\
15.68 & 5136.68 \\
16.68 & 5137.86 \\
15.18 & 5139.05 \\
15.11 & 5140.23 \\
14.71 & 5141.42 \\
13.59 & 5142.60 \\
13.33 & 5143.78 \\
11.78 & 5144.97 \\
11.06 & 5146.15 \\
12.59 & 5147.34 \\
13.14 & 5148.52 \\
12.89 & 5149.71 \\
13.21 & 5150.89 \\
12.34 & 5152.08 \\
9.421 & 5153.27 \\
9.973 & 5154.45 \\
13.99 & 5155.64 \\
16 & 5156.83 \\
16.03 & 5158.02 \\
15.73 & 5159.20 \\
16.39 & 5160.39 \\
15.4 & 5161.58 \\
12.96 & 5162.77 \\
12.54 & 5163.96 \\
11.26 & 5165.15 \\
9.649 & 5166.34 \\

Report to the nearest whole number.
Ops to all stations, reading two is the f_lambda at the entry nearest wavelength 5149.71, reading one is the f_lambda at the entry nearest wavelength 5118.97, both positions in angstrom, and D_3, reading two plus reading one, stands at 26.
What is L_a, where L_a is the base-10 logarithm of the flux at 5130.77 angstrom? 1.13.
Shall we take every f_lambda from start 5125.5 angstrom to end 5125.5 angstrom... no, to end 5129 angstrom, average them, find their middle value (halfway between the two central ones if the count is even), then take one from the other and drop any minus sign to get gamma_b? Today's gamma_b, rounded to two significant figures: 0.15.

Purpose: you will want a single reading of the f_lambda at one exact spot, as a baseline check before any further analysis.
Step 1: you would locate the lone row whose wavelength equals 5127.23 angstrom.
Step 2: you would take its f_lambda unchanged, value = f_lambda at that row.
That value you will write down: 11.14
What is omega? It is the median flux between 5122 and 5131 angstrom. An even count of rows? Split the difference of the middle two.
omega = 12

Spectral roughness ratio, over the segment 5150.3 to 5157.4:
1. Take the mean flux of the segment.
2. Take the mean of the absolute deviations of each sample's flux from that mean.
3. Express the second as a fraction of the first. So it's 0.15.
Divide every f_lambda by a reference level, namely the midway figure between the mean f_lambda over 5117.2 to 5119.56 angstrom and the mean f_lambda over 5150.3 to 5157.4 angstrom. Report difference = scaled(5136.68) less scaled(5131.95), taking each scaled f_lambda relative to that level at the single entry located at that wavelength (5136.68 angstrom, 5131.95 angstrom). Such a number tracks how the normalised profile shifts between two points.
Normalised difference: -0.04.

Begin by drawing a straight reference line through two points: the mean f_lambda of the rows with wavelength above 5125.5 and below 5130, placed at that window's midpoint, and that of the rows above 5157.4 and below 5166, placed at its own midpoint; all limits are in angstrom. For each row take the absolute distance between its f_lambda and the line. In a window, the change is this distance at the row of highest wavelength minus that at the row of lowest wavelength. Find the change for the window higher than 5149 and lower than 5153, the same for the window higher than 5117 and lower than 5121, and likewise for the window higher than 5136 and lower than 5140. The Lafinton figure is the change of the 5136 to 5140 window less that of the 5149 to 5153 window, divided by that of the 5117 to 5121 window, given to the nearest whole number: 3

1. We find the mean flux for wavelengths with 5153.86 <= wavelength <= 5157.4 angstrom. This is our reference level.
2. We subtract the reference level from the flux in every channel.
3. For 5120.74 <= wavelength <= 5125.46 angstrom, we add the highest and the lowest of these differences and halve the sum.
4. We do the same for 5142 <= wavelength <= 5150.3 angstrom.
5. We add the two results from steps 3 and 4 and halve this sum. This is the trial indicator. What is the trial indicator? -0.9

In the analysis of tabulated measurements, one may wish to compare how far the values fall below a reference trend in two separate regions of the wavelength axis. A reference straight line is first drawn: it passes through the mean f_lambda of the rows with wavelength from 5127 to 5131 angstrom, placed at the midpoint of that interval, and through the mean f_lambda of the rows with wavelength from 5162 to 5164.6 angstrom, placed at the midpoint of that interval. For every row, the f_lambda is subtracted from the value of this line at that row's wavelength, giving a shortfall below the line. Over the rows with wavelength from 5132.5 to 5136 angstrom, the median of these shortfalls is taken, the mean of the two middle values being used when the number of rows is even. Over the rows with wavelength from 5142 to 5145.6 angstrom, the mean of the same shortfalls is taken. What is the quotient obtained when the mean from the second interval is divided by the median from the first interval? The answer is 0.2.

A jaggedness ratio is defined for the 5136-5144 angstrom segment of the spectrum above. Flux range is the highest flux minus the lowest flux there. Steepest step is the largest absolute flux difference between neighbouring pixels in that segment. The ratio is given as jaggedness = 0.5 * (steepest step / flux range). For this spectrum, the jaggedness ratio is 0.22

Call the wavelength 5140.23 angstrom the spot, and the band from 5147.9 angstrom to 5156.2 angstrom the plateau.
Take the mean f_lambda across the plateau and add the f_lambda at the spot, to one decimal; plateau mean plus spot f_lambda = 27.2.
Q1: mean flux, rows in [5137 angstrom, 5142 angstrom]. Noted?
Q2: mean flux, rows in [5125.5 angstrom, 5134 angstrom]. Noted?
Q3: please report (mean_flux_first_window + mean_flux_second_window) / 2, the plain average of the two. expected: 14.2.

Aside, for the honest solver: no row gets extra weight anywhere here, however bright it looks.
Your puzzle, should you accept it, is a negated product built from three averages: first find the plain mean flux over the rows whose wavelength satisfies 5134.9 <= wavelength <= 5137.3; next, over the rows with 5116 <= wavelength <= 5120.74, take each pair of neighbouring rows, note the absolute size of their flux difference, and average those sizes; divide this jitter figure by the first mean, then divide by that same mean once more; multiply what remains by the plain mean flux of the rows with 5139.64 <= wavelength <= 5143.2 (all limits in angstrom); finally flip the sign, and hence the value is -0.031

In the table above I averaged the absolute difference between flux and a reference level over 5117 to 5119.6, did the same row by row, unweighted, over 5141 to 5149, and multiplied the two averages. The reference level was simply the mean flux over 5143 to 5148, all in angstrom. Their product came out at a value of 0.9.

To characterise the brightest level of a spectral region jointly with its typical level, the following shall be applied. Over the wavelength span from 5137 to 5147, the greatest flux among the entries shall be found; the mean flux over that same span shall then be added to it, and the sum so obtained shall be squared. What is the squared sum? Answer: 937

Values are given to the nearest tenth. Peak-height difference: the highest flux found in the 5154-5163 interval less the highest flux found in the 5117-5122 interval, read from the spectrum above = 3.3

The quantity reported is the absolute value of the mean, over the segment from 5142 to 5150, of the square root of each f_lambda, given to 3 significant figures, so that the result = 3.55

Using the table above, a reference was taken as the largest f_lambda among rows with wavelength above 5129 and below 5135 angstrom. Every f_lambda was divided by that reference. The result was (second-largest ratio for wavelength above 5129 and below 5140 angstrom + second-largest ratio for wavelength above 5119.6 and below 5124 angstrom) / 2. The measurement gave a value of 0.89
